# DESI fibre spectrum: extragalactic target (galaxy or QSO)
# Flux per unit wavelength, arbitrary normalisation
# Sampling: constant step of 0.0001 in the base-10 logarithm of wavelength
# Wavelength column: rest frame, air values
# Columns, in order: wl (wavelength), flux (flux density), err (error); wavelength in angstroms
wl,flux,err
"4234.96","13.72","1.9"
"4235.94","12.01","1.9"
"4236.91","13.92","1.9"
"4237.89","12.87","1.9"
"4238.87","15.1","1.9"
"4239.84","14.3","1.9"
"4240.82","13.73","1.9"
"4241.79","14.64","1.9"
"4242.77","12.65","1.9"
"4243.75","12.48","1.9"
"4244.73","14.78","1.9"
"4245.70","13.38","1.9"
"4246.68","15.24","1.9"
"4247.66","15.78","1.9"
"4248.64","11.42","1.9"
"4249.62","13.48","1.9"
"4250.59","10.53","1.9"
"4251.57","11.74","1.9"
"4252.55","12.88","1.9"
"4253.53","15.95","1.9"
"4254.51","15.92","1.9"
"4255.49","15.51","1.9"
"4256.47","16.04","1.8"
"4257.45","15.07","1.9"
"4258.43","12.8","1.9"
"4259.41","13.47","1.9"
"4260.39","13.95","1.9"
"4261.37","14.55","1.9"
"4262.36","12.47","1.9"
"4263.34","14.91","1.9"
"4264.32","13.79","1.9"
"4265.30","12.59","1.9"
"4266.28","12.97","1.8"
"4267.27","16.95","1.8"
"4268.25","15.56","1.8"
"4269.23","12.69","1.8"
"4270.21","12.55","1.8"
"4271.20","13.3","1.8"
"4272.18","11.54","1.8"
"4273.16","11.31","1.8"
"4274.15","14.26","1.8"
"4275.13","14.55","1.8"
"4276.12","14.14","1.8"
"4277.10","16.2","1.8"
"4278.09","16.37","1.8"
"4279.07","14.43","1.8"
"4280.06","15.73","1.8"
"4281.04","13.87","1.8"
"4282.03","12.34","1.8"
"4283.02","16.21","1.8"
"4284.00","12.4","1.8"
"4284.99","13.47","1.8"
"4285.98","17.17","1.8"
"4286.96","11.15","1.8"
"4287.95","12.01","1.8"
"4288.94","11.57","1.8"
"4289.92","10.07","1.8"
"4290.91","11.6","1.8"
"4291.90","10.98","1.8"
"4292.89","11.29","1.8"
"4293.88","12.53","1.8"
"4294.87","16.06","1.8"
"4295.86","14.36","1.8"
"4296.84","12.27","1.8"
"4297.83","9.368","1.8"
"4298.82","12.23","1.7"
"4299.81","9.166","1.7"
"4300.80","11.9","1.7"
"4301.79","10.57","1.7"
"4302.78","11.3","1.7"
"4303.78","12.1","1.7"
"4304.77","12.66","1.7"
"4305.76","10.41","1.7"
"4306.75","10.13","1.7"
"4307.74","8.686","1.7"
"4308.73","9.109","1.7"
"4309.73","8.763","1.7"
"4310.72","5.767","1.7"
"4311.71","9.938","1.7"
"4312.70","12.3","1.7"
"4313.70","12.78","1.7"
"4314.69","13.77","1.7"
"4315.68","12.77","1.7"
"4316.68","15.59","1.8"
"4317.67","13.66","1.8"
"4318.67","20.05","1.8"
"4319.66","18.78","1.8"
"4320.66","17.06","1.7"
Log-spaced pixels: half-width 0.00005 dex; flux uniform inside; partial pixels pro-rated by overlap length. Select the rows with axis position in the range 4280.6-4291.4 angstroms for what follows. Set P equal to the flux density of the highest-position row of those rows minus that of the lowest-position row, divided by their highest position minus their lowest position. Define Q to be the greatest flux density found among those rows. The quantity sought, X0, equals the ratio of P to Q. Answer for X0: -0.013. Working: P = -0.23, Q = 17.17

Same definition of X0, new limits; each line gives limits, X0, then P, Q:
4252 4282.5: -0.001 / -0.02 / 16.95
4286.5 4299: 0.006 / 0.09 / 16.06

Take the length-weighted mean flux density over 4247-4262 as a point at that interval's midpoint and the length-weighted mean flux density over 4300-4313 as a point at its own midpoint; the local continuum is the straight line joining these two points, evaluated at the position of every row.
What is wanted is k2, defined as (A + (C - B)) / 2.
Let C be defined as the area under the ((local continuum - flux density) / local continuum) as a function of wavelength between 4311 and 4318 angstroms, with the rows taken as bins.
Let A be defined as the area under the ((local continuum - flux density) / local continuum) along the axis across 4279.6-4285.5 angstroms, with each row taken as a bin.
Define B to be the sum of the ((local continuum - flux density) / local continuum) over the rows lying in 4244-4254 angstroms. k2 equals -1.9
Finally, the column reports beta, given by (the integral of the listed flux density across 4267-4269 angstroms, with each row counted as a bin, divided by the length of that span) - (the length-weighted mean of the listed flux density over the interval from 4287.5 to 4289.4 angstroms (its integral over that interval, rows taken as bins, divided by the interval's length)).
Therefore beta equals 4.0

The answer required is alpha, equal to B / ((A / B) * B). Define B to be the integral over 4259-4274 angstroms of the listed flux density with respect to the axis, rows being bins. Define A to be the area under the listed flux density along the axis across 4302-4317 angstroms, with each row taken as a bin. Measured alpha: 1.23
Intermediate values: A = 165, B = 203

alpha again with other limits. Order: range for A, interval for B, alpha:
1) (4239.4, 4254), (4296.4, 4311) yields 0.77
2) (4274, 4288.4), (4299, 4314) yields 0.76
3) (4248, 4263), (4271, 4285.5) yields 0.99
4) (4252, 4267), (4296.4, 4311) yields 0.71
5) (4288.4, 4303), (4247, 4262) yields 1.22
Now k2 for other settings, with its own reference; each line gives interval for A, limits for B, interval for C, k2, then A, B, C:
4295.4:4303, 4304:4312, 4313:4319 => -2.1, -0.4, 0.5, -3.2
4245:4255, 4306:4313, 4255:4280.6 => -1.2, 0.4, 0.5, -2.3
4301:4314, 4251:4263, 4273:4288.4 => -1.3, -0.2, -0.4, -2.7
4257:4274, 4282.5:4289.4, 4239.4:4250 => 0.5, -0.5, -1.0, 0.6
